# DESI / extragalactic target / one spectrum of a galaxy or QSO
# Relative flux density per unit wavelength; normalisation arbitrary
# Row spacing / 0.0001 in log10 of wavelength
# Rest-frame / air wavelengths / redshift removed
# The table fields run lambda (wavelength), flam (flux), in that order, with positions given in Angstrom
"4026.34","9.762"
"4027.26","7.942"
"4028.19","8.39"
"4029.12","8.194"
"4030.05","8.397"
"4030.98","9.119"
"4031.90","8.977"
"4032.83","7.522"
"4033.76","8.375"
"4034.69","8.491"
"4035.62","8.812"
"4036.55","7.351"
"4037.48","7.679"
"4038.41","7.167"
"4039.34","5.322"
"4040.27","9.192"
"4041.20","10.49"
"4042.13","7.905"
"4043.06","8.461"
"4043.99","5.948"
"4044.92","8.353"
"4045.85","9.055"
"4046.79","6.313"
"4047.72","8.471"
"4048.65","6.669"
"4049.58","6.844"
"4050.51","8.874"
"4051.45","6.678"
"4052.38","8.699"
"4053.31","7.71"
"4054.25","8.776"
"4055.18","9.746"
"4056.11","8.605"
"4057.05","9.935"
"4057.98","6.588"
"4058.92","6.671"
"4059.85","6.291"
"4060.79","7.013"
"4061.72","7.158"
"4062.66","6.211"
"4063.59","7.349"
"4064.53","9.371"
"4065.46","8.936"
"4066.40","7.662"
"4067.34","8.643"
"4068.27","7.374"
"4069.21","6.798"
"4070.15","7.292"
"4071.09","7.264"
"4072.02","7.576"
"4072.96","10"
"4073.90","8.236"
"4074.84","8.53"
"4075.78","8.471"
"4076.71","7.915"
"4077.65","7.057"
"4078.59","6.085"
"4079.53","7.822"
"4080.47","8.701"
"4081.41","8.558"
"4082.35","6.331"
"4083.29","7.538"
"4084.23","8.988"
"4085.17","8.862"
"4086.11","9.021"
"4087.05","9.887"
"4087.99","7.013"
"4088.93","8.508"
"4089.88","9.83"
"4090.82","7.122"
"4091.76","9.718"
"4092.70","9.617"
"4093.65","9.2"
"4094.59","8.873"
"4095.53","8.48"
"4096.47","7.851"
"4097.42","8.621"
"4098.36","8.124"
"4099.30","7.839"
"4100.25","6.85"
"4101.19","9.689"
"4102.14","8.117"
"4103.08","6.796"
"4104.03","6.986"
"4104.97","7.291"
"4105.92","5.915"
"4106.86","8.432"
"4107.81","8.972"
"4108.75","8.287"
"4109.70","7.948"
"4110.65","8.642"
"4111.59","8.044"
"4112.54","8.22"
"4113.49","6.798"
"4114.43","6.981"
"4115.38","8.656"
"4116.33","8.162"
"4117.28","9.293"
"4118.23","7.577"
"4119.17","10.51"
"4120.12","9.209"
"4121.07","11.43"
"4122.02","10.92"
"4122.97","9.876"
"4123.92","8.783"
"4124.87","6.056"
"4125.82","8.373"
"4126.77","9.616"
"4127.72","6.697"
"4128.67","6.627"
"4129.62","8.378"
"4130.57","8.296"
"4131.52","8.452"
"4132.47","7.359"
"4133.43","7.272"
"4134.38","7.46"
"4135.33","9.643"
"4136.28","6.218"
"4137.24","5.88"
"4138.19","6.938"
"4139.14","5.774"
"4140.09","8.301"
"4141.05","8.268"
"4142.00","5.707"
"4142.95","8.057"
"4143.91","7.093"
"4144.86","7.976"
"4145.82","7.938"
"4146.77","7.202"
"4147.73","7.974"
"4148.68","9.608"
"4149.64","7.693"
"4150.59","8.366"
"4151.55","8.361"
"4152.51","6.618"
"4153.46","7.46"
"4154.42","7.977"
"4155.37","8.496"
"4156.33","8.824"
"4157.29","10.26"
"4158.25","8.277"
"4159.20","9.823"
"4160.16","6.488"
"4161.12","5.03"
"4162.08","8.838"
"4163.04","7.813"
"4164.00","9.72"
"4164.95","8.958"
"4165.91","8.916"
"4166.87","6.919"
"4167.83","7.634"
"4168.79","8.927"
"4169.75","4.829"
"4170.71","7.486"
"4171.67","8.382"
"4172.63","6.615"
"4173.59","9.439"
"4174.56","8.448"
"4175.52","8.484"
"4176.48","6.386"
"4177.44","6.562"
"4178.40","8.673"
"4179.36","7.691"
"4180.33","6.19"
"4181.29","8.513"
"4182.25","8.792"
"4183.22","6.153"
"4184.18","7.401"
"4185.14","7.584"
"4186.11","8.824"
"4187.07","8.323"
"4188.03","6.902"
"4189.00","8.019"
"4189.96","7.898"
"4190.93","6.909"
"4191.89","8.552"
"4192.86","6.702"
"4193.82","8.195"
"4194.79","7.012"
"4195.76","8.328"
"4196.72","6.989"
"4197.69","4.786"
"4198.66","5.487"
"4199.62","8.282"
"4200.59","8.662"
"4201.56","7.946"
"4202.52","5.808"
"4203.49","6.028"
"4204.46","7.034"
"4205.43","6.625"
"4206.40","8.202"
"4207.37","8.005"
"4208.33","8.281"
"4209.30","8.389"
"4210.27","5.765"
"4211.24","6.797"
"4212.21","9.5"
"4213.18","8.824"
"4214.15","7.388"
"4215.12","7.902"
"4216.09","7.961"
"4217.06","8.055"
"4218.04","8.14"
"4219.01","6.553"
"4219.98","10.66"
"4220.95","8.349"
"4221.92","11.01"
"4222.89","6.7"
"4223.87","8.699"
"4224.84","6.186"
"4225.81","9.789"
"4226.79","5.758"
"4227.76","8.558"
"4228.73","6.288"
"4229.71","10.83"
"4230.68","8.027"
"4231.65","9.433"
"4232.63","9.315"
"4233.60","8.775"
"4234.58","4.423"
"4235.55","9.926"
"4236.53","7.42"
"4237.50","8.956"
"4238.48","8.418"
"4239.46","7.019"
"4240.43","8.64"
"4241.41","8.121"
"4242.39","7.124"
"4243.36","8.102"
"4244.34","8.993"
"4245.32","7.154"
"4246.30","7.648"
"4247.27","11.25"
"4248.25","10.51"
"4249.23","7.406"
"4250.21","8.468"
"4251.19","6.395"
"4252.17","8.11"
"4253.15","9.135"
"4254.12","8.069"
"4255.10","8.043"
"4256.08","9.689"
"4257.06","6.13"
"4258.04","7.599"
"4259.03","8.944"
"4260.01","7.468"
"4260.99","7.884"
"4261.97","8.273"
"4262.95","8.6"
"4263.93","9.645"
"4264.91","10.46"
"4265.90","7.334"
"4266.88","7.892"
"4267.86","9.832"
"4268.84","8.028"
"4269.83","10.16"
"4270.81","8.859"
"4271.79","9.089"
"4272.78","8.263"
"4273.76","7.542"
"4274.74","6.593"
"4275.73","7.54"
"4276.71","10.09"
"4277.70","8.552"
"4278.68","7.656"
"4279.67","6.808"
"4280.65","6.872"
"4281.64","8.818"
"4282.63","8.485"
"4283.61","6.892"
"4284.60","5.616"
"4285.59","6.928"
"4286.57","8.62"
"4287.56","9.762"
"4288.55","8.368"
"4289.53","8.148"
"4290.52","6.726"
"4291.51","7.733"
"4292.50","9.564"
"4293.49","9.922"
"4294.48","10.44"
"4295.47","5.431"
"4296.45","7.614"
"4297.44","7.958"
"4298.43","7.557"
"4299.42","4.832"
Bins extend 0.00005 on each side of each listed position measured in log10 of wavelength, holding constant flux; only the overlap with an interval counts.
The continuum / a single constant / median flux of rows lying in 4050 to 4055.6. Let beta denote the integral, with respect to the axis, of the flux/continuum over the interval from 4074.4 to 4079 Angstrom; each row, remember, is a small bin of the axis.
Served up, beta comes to 4.02 Angstrom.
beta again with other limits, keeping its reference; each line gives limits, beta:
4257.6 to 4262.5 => 4.51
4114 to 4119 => 4.74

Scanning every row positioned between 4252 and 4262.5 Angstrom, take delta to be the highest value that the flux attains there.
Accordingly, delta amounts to 9.689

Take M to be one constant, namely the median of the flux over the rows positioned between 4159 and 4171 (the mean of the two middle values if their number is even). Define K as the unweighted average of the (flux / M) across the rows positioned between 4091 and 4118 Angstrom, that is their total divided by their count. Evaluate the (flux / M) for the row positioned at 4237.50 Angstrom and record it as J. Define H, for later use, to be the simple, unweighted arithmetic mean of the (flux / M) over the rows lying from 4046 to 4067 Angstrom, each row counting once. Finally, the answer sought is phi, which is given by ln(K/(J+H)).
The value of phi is -0.72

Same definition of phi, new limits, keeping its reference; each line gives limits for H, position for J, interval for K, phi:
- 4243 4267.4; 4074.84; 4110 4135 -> -0.70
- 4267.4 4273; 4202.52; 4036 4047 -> -0.65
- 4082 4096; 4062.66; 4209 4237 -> -0.60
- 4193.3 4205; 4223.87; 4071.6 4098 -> -0.63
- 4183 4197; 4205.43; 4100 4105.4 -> -0.62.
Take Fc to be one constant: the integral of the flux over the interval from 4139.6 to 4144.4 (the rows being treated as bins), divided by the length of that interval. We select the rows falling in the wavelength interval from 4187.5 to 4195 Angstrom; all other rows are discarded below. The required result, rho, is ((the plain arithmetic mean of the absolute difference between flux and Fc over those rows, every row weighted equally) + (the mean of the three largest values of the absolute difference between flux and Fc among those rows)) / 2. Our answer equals 0.7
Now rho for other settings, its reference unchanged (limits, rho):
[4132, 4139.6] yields 1.4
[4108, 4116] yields 0.9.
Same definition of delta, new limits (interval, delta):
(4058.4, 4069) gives 9.371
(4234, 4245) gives 9.926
